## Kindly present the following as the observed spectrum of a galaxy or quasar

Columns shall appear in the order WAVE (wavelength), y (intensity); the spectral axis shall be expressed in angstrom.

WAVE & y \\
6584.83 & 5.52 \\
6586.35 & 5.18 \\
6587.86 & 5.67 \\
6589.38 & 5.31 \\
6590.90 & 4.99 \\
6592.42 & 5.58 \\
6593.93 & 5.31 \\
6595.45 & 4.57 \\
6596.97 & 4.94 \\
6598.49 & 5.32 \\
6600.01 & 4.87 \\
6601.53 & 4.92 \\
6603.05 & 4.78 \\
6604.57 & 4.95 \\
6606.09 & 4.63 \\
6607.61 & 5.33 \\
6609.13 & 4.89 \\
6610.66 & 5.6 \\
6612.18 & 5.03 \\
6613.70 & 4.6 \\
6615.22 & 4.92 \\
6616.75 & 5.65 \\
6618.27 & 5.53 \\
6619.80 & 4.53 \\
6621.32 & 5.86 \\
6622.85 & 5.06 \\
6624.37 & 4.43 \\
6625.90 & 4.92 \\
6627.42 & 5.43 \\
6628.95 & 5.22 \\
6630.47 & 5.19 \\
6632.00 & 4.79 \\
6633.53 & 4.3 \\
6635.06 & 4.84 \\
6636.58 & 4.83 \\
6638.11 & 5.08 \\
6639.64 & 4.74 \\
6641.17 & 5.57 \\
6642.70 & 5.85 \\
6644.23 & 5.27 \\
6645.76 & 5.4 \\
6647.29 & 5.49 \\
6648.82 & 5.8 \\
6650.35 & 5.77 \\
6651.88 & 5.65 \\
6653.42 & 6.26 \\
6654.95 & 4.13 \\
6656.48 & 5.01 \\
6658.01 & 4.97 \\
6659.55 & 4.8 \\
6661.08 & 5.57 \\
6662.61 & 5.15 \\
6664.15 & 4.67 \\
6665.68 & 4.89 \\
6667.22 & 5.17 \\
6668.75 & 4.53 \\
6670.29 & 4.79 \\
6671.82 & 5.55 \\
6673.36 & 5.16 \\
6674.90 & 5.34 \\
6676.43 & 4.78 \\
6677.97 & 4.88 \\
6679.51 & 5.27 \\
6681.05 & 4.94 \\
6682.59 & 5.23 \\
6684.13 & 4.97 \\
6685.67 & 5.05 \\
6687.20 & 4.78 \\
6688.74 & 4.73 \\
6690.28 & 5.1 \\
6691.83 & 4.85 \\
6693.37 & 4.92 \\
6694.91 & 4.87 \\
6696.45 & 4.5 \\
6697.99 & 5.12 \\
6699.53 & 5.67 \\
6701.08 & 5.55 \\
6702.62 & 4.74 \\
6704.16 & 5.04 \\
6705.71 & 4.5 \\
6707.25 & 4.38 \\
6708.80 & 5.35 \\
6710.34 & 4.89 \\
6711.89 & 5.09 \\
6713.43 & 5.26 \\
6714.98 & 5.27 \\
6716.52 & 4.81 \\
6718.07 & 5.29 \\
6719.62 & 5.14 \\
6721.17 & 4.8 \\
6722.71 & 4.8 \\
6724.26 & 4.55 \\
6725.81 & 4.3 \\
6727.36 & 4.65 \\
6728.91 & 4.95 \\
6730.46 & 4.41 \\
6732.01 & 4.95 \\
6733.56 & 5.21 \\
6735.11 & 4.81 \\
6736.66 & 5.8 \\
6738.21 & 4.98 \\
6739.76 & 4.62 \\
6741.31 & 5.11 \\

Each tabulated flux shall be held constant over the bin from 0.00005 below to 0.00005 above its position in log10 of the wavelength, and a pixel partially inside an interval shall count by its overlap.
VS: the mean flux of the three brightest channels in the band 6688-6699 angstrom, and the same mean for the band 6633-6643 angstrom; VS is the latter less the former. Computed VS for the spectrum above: 0.45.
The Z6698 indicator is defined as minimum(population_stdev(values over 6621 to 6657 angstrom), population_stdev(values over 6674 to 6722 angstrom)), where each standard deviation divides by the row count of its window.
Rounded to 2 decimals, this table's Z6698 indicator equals 0.29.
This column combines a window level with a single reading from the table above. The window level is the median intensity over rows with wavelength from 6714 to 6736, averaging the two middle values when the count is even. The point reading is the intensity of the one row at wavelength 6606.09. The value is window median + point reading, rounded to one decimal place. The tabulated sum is 9.4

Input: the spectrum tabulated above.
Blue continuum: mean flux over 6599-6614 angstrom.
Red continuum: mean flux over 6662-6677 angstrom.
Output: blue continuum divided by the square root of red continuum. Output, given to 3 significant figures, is 2.22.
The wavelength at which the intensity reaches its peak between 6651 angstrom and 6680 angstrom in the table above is 6653.42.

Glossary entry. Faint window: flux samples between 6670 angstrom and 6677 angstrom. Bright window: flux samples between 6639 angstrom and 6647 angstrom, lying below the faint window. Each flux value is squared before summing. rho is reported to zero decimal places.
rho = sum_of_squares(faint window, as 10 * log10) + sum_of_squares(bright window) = 166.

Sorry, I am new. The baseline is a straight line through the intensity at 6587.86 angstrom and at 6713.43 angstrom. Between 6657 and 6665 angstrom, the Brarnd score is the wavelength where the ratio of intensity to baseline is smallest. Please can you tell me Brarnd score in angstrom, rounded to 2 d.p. 6664.15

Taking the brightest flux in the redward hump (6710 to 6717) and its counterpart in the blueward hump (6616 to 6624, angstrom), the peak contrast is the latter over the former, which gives 1.11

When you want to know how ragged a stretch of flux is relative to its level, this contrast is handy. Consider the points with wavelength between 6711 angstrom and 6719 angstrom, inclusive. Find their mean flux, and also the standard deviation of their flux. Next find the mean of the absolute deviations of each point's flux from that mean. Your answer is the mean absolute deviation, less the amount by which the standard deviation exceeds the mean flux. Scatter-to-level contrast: 5.1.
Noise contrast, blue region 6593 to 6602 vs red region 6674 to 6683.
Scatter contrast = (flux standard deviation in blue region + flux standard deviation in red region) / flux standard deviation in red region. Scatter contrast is 2.22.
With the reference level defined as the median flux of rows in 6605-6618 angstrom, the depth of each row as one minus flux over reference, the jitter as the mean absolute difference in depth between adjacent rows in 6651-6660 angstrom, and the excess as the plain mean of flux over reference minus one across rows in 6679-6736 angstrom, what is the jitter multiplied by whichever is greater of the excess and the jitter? 0.0237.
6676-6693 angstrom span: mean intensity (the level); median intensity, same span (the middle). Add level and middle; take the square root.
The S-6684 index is 3.15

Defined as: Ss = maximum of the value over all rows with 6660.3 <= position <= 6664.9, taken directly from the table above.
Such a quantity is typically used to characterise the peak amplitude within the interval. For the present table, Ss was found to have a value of 5.57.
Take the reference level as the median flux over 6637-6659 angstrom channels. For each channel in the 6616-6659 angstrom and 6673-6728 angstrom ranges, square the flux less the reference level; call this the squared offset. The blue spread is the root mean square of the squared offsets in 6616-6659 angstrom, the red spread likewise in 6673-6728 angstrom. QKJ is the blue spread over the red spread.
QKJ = 1.1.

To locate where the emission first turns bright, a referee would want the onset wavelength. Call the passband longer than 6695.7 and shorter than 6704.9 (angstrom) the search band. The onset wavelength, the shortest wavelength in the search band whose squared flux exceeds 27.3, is 6699.53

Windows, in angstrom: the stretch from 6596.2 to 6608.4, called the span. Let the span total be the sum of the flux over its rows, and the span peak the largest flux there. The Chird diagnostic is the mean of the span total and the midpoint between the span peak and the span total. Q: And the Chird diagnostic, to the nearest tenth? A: 31.1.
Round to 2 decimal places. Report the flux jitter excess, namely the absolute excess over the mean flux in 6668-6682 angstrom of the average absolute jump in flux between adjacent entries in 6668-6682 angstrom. 4.66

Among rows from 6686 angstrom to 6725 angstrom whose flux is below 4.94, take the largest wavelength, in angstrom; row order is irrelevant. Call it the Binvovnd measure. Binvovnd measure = 6724.26 angstrom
